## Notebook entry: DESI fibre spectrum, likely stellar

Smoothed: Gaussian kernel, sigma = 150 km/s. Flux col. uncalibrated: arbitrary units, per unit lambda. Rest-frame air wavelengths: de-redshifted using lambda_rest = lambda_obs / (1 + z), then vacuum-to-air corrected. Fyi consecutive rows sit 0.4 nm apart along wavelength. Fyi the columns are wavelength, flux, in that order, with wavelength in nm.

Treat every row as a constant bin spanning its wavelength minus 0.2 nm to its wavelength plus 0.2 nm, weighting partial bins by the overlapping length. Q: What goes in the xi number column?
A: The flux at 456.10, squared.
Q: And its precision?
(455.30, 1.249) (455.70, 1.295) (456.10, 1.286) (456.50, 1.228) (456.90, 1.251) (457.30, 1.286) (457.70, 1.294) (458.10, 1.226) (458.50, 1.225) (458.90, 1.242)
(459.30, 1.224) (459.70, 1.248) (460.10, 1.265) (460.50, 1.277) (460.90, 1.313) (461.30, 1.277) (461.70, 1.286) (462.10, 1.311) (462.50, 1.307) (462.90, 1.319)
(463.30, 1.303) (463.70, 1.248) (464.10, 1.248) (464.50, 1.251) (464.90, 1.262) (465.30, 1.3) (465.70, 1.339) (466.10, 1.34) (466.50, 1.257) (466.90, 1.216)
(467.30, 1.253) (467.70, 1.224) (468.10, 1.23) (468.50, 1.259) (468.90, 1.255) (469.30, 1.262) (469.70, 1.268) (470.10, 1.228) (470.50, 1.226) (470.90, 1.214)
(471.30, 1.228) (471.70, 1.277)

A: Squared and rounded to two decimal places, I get 1.65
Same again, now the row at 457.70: 1.67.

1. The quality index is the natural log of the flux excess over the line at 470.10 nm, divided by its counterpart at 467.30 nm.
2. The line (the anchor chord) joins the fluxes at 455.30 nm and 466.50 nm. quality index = 1.9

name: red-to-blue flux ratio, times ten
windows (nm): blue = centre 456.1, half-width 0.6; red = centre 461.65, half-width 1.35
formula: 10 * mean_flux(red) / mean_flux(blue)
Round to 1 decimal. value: 10.2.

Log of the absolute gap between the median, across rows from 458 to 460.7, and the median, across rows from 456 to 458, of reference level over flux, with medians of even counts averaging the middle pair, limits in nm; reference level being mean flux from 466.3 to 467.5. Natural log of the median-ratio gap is -3.4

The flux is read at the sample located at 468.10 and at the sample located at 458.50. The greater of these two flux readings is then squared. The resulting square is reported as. 1.51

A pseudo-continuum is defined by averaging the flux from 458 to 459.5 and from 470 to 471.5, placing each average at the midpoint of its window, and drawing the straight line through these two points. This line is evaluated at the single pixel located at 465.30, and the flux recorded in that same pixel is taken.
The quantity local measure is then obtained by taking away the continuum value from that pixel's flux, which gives 0.074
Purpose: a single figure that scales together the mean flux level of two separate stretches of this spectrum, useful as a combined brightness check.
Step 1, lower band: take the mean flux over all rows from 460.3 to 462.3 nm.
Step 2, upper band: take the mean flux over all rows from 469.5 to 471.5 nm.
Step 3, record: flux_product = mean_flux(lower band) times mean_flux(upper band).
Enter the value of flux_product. 1.59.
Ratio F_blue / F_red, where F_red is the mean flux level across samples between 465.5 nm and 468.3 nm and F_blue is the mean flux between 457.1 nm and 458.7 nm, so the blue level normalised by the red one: 0.99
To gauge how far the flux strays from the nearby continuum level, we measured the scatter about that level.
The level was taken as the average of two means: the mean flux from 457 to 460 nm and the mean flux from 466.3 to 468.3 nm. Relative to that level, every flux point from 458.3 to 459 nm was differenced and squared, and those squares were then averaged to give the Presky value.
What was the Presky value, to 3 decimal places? 0.000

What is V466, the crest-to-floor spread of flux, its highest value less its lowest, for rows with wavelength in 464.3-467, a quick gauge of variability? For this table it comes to 0.12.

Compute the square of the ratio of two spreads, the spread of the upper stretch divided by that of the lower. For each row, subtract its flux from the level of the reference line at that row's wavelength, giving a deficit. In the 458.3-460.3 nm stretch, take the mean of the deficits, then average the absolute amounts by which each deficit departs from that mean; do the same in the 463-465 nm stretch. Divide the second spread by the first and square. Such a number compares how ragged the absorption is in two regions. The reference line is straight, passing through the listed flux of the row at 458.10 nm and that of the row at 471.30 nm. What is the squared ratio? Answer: 1.6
